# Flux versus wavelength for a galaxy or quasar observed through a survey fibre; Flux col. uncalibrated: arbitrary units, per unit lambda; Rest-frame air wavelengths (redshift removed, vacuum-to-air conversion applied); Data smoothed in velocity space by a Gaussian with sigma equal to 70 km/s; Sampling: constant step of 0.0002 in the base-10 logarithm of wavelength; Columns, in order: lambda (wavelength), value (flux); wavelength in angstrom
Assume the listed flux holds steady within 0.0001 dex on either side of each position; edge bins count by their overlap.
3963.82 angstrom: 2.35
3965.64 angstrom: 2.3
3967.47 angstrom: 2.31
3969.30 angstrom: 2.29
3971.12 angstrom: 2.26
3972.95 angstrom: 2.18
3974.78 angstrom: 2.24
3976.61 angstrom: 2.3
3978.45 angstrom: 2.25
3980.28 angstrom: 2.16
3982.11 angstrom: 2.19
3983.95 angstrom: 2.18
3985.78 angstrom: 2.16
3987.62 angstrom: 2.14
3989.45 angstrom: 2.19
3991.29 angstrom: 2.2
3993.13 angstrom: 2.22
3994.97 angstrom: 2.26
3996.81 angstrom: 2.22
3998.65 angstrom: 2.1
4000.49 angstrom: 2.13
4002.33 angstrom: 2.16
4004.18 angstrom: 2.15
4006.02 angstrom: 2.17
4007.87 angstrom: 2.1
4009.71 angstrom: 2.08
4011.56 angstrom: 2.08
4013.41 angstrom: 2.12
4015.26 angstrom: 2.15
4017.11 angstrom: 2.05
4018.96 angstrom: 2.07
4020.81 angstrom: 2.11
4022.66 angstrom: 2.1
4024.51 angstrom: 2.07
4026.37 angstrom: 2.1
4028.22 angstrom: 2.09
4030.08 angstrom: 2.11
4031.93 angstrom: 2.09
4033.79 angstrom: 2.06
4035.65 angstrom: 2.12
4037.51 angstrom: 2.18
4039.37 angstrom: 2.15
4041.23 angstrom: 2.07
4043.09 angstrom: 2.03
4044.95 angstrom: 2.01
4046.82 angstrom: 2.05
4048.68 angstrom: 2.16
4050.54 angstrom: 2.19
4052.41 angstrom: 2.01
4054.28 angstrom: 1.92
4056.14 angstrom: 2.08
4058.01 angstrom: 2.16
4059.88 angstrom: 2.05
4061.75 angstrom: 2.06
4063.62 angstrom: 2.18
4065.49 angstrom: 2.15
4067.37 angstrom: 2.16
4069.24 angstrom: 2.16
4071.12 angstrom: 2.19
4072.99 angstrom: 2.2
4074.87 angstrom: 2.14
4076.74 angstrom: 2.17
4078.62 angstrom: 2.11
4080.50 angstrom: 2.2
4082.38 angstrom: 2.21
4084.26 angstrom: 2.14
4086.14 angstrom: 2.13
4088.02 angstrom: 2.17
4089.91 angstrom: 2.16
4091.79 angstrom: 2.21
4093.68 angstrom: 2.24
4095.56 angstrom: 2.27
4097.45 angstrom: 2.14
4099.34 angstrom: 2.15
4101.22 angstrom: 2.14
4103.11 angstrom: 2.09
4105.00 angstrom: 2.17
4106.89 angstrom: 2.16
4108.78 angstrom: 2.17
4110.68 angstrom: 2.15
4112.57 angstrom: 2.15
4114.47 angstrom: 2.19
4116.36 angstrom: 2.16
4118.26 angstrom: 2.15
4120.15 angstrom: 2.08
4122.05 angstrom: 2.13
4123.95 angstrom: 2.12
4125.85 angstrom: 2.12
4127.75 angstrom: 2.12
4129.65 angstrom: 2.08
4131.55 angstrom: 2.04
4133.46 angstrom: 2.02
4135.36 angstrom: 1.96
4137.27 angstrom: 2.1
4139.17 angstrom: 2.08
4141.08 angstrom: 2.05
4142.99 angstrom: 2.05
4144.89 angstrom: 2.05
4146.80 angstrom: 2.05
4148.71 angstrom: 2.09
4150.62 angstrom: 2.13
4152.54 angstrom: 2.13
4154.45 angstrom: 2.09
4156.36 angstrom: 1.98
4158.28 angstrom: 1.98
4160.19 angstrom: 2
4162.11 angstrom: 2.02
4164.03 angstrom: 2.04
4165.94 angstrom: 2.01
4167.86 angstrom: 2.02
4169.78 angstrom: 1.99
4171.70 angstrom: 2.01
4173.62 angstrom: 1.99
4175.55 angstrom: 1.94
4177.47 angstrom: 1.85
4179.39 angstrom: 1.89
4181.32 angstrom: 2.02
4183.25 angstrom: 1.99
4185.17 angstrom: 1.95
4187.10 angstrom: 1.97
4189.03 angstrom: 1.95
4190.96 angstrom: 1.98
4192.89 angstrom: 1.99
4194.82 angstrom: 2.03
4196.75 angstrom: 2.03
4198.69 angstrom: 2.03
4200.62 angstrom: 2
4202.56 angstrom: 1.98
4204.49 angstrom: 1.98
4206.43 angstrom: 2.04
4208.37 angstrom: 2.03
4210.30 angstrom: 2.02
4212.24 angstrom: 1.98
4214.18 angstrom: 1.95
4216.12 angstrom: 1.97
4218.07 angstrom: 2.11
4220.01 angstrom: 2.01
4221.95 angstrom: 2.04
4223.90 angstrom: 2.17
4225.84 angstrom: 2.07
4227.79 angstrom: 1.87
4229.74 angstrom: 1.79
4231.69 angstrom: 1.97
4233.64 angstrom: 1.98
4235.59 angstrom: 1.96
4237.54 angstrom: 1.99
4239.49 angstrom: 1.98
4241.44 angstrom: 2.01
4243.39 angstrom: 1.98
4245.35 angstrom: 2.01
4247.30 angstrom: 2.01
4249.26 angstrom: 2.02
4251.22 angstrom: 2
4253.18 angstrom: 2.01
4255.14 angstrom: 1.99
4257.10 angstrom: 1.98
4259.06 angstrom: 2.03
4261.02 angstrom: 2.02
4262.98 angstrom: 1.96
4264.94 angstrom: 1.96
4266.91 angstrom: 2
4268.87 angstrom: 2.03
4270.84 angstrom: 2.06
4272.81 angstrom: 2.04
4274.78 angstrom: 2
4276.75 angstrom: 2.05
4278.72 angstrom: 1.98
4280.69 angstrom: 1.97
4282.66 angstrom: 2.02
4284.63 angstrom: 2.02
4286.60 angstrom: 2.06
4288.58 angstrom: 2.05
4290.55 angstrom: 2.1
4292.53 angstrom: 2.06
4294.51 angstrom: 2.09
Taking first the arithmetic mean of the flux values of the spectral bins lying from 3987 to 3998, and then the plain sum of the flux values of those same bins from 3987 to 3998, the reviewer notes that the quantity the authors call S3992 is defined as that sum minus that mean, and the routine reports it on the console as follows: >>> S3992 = 11.0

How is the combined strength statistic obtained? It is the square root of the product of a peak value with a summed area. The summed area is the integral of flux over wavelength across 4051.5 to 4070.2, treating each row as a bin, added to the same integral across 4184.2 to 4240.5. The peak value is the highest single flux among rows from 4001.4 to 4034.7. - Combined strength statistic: 18.1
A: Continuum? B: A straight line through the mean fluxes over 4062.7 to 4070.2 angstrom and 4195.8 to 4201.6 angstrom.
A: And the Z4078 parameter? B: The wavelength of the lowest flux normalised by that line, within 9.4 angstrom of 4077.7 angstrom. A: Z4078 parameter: 4078.62 angstrom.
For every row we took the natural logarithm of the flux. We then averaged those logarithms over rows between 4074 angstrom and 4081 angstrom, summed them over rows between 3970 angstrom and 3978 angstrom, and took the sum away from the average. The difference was -2.47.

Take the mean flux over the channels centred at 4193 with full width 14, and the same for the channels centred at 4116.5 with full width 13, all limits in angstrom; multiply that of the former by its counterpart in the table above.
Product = 4.28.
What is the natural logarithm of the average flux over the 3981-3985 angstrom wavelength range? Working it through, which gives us 0.78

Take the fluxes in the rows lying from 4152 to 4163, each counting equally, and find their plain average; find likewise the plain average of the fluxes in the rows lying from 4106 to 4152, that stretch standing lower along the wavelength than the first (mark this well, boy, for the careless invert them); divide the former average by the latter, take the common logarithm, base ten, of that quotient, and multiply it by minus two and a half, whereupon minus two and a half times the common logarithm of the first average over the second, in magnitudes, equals 0.04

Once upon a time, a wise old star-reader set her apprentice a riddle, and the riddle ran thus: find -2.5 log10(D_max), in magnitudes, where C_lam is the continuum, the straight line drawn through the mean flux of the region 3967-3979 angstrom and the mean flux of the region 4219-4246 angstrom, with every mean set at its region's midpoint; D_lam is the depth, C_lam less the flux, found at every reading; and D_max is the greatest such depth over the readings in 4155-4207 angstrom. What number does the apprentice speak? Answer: 1.77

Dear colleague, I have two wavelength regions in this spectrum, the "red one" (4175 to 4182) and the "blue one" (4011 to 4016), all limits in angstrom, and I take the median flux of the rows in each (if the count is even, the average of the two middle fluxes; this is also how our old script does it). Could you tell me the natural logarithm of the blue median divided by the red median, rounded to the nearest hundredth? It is 0.10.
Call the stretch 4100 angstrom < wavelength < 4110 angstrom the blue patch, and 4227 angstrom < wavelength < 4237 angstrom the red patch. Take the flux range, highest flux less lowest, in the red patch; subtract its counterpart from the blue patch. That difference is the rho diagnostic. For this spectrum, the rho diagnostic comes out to 0.11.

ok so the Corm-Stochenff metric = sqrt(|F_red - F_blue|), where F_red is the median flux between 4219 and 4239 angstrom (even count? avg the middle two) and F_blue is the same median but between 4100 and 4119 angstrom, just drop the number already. 0.41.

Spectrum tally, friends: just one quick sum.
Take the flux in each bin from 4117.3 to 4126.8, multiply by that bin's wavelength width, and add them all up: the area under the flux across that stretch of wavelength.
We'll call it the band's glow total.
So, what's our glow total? 20.1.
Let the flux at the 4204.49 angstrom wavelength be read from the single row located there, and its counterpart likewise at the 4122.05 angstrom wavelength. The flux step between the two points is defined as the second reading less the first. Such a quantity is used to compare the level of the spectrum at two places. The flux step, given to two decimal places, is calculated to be 0.15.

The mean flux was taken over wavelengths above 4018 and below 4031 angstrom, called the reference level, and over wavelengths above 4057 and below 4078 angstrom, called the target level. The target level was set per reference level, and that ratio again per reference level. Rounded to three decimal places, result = 0.490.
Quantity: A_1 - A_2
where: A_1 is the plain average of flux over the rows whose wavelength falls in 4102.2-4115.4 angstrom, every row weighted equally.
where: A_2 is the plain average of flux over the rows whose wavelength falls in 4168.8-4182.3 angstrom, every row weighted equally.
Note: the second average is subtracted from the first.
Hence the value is 0.20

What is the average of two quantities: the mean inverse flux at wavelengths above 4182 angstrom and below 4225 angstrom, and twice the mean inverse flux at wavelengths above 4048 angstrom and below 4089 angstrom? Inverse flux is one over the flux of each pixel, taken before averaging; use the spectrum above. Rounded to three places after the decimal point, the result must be 0.718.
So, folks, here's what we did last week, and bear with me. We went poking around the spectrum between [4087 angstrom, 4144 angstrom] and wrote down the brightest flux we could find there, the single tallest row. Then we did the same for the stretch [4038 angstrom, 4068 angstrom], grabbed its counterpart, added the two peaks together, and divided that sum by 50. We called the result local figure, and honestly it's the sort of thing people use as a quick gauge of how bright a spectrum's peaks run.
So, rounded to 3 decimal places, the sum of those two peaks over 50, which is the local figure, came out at 0.089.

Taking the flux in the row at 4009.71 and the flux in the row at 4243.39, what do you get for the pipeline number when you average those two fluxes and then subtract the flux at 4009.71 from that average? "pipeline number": -0.05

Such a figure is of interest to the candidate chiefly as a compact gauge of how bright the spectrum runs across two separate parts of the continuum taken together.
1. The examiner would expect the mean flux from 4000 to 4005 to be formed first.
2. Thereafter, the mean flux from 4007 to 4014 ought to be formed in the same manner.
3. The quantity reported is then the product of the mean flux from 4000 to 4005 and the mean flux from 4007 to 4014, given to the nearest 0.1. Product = 4.5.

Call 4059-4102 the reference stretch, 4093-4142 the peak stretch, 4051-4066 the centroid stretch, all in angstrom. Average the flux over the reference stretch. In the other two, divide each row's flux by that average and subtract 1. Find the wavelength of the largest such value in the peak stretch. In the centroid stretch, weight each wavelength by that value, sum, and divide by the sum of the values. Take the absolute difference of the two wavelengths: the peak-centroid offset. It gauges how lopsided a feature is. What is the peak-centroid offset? 39.5 angstrom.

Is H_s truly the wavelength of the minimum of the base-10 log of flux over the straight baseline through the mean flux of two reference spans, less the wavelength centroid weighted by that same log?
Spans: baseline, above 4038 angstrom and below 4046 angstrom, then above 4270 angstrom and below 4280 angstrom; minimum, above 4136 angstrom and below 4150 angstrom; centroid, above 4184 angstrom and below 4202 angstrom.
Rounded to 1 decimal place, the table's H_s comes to -49.0 angstrom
